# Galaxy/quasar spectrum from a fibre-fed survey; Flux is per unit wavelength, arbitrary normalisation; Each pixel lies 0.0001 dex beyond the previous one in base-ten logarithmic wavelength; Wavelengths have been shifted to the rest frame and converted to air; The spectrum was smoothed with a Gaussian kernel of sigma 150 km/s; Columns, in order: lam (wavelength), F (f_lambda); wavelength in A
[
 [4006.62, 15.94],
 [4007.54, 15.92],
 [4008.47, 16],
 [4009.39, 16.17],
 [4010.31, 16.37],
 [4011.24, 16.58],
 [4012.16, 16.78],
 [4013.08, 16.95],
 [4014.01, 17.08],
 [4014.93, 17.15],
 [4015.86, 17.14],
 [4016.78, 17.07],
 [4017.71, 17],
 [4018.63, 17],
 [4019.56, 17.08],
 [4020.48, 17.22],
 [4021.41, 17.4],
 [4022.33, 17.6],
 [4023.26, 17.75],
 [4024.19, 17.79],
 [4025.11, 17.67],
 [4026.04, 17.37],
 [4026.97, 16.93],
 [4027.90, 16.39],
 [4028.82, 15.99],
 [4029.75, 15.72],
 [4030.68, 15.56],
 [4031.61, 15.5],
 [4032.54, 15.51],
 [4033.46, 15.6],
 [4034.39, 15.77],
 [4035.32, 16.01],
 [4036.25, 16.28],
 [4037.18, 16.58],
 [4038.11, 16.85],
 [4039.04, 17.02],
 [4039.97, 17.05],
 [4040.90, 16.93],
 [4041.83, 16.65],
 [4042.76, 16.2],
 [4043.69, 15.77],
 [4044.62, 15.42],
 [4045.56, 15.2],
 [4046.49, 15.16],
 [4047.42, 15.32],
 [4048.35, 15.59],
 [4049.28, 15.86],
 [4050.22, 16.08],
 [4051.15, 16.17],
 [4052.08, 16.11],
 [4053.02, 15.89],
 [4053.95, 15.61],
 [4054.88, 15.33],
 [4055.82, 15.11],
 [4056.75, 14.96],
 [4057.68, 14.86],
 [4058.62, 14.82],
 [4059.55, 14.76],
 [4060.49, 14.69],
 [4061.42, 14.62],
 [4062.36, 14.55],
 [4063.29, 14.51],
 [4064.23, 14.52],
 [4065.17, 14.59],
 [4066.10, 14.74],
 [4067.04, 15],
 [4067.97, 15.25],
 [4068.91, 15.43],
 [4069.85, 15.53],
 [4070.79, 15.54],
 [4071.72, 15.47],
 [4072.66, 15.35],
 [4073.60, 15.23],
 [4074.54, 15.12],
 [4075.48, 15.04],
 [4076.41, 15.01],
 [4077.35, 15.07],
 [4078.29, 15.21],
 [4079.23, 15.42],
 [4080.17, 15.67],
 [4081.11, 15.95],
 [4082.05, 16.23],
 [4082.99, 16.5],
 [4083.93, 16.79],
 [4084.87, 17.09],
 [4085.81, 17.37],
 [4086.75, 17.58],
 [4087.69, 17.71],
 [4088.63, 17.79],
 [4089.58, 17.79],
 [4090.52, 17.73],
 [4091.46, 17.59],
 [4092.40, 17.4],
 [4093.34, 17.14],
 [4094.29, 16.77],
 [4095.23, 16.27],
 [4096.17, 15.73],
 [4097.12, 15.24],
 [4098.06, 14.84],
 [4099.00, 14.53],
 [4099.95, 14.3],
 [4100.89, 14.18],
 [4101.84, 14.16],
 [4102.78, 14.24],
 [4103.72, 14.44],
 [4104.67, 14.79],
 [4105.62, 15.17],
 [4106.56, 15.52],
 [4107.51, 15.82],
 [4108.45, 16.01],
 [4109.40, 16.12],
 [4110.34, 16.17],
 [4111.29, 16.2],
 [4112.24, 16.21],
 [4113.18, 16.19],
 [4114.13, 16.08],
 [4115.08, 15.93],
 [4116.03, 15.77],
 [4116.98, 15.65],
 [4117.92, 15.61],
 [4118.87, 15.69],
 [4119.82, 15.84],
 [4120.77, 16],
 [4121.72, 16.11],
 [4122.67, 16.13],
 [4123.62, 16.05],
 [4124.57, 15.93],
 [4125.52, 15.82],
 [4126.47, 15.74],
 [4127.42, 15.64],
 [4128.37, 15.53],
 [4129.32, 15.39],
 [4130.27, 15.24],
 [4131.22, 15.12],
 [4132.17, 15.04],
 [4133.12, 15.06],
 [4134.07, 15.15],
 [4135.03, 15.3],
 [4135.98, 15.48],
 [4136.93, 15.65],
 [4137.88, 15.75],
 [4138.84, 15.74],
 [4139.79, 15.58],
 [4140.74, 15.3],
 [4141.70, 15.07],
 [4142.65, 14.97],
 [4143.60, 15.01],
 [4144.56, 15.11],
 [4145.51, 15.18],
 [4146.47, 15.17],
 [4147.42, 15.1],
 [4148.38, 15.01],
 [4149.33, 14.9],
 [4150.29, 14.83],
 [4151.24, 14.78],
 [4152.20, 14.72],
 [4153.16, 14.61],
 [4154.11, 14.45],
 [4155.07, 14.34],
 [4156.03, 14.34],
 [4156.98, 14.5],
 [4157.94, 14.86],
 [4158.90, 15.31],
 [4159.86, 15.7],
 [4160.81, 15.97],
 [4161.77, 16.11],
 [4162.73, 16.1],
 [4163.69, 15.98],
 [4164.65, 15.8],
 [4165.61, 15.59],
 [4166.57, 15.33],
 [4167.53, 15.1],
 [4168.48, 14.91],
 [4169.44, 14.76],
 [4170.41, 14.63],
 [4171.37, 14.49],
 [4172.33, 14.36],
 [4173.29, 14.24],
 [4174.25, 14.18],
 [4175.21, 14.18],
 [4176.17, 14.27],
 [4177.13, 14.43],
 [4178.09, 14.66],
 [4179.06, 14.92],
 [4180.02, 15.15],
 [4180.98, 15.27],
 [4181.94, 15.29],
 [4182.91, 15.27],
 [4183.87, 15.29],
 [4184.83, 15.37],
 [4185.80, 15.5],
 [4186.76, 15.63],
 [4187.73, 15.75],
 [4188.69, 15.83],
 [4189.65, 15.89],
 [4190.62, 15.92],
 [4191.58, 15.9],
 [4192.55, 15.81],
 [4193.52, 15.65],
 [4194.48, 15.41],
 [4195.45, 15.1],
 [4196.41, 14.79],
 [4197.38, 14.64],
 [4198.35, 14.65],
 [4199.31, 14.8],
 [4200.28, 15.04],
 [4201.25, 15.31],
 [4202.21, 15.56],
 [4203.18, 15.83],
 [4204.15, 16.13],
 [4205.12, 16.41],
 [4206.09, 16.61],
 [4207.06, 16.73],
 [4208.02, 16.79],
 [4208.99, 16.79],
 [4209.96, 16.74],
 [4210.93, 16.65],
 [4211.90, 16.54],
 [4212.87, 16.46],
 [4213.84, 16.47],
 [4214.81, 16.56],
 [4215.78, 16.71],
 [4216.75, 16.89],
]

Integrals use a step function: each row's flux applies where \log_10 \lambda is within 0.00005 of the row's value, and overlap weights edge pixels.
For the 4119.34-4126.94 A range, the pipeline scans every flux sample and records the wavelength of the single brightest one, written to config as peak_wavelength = 4122.67 A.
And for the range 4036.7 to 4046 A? 4039.97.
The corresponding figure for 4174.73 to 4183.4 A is 4181.94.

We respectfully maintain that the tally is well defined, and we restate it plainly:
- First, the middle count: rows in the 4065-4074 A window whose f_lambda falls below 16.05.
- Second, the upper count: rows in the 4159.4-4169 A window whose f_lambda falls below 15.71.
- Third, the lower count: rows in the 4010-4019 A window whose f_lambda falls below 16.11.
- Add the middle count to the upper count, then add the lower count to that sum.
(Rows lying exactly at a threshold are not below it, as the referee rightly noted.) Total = 15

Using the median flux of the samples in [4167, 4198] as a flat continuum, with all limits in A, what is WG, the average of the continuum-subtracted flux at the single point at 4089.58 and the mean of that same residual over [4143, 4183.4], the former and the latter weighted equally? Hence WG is 1.3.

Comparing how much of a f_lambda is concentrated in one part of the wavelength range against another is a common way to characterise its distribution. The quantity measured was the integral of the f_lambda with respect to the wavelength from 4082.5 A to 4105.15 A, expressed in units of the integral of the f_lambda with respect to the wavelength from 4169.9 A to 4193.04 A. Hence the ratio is 1.05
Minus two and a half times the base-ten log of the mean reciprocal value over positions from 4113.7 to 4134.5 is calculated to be 2.99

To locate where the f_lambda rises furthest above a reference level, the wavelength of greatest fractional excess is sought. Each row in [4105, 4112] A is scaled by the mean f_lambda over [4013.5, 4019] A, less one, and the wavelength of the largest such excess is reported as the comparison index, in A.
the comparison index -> 4111.29 A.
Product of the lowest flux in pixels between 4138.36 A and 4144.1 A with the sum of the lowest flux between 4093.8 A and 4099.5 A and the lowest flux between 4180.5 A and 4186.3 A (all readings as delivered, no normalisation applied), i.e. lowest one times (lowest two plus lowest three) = 446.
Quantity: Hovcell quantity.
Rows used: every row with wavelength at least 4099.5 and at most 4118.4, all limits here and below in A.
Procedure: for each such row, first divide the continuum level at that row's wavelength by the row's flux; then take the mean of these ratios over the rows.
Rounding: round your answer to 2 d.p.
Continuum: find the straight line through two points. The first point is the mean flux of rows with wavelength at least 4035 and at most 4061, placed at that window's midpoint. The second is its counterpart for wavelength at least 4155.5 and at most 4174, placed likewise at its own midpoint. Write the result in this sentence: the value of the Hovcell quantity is 1.00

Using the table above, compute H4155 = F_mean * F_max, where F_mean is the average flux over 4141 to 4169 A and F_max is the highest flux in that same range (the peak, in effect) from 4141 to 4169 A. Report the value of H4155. 244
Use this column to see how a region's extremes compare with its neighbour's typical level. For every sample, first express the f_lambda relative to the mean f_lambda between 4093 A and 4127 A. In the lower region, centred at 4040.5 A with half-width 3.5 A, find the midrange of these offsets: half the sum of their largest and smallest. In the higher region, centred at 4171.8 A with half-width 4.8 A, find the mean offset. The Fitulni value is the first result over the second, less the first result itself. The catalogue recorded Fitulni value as -1.5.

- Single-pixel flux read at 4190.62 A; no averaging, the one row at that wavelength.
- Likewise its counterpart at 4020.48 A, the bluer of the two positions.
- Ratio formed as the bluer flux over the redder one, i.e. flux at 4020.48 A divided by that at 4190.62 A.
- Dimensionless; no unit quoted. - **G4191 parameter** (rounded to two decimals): 1.08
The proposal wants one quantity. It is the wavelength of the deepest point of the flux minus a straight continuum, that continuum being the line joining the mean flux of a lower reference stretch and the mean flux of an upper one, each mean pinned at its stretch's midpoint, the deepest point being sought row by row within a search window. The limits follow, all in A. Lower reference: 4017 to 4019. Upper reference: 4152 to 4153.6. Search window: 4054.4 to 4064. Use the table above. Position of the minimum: 4063.29 A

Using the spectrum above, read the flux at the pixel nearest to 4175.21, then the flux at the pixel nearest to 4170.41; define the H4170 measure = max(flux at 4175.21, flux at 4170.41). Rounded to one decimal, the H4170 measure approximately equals 14.6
